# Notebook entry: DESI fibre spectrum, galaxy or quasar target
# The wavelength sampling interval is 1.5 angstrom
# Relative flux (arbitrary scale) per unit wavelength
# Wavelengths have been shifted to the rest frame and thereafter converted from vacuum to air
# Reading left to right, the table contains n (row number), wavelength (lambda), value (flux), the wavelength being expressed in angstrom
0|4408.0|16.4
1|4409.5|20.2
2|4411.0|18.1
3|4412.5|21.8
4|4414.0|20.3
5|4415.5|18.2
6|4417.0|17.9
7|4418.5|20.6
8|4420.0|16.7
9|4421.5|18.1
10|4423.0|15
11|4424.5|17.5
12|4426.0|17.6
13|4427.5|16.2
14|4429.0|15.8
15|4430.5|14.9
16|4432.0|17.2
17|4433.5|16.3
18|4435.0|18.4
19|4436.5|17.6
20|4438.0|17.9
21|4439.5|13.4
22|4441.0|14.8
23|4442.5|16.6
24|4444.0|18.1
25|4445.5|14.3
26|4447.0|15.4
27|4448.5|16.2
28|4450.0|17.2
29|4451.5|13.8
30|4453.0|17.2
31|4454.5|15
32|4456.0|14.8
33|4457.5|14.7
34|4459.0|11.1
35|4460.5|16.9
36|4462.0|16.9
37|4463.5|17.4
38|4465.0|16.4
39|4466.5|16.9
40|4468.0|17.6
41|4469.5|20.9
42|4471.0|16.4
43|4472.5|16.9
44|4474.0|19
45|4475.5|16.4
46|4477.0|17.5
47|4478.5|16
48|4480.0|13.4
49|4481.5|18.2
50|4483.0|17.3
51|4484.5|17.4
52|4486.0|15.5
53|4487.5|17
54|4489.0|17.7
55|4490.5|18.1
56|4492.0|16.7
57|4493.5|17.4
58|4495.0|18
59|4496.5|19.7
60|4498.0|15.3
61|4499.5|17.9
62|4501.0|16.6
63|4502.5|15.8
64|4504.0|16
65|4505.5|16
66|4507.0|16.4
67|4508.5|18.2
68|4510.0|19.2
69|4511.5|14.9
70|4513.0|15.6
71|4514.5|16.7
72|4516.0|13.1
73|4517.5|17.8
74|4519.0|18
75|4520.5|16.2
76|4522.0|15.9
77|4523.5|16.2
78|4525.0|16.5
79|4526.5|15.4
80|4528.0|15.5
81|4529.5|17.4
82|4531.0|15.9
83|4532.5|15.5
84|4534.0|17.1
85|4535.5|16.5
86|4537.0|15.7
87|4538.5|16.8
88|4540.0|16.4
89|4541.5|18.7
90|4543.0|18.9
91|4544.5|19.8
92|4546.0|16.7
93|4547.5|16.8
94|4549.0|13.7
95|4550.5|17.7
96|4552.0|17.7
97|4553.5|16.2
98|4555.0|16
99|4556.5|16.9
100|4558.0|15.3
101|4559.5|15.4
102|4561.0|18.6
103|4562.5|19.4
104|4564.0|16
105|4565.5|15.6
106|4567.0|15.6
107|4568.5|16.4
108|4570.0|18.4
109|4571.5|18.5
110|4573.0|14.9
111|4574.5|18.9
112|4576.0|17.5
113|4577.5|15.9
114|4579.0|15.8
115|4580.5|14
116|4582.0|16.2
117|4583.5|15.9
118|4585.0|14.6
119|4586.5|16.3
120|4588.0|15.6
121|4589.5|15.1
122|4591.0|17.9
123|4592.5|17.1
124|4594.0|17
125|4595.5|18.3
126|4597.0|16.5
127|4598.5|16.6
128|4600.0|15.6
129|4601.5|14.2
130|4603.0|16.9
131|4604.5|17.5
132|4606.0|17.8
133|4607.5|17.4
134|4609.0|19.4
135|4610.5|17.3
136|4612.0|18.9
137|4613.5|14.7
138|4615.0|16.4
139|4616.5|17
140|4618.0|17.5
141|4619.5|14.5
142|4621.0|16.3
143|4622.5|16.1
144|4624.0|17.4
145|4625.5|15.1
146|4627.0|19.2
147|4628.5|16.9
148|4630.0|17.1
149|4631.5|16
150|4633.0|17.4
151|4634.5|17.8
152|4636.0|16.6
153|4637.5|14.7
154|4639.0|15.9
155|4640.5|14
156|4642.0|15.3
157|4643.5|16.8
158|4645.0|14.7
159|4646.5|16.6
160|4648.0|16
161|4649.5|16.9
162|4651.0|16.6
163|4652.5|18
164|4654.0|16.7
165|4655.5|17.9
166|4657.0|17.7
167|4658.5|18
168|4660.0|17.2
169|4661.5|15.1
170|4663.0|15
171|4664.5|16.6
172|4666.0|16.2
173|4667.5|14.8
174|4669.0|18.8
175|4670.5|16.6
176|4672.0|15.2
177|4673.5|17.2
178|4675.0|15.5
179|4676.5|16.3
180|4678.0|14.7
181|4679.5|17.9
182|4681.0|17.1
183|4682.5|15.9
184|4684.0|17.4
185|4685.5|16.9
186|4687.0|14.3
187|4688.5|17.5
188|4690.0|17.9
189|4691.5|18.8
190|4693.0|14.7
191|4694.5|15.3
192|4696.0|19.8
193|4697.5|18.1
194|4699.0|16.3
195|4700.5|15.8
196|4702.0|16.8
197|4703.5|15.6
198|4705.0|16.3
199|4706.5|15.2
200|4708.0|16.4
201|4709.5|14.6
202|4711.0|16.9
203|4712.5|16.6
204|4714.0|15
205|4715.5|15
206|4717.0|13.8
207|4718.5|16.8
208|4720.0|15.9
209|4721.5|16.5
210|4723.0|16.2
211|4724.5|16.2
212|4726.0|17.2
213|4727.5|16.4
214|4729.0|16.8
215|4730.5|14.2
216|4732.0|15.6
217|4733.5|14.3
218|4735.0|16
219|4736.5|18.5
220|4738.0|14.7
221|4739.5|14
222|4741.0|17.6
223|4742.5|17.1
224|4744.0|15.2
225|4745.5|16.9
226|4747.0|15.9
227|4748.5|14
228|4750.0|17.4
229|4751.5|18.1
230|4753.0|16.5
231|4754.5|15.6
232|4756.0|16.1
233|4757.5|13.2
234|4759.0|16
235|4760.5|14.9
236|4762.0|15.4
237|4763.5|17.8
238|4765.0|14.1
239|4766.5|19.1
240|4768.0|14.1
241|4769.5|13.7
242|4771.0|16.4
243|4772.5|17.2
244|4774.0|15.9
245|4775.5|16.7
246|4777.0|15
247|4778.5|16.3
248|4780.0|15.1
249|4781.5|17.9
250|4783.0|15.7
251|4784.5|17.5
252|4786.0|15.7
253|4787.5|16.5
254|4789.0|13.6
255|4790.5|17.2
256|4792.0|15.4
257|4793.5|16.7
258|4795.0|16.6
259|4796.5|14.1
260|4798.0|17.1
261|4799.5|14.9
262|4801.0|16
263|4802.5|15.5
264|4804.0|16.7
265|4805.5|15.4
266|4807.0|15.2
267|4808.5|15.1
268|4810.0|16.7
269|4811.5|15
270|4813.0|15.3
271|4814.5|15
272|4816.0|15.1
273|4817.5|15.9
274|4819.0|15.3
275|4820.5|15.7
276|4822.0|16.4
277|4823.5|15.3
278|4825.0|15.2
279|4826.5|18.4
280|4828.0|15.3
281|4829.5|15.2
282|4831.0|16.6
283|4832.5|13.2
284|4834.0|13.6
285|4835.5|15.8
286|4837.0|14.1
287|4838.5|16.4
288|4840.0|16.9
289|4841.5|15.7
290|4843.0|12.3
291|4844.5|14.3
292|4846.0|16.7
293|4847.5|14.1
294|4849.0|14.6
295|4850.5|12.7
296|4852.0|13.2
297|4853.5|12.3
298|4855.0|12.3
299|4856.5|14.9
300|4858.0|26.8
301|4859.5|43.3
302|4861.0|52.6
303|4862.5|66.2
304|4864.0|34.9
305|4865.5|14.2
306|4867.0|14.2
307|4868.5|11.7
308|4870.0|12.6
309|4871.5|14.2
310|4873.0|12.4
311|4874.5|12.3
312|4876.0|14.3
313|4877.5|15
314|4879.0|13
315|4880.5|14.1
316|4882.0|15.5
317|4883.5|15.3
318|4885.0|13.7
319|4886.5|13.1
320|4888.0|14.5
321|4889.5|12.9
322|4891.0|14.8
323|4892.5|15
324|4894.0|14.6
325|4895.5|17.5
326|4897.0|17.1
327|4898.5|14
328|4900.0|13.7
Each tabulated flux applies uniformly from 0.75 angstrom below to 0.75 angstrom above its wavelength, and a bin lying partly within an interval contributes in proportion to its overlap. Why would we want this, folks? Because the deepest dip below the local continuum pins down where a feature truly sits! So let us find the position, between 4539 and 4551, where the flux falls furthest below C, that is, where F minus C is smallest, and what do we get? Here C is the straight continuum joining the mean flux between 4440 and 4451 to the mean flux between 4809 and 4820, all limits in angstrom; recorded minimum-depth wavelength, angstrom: 4549.0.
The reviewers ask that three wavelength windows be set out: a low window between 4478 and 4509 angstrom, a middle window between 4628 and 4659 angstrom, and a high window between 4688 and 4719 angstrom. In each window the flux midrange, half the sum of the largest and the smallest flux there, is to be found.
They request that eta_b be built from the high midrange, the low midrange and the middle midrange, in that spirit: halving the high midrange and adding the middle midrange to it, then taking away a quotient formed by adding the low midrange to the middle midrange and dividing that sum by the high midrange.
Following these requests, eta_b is 22.5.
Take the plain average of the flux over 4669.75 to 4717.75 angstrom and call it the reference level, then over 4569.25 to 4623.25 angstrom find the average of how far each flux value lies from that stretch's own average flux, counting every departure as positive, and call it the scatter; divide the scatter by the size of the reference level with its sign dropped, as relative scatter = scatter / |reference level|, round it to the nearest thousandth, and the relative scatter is 0.070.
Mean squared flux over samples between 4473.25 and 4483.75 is 286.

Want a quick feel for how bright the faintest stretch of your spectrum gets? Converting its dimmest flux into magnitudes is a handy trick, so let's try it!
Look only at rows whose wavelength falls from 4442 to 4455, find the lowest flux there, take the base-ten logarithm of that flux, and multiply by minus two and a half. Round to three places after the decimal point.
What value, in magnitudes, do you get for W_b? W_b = -2.850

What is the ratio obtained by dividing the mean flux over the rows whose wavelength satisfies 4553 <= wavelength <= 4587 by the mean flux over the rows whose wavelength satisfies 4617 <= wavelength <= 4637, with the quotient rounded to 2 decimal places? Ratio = 0.98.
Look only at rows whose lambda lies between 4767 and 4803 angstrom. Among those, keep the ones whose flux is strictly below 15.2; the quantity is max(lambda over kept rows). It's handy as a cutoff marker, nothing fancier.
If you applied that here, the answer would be 4799.5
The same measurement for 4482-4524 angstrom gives 4516.0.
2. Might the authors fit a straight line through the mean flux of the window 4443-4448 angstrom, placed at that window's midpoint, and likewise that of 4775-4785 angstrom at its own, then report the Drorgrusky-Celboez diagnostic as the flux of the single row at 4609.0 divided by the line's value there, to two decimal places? 1.20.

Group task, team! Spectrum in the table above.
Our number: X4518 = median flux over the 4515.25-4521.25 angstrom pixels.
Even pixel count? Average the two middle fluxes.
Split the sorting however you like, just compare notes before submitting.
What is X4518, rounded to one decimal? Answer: 17.0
